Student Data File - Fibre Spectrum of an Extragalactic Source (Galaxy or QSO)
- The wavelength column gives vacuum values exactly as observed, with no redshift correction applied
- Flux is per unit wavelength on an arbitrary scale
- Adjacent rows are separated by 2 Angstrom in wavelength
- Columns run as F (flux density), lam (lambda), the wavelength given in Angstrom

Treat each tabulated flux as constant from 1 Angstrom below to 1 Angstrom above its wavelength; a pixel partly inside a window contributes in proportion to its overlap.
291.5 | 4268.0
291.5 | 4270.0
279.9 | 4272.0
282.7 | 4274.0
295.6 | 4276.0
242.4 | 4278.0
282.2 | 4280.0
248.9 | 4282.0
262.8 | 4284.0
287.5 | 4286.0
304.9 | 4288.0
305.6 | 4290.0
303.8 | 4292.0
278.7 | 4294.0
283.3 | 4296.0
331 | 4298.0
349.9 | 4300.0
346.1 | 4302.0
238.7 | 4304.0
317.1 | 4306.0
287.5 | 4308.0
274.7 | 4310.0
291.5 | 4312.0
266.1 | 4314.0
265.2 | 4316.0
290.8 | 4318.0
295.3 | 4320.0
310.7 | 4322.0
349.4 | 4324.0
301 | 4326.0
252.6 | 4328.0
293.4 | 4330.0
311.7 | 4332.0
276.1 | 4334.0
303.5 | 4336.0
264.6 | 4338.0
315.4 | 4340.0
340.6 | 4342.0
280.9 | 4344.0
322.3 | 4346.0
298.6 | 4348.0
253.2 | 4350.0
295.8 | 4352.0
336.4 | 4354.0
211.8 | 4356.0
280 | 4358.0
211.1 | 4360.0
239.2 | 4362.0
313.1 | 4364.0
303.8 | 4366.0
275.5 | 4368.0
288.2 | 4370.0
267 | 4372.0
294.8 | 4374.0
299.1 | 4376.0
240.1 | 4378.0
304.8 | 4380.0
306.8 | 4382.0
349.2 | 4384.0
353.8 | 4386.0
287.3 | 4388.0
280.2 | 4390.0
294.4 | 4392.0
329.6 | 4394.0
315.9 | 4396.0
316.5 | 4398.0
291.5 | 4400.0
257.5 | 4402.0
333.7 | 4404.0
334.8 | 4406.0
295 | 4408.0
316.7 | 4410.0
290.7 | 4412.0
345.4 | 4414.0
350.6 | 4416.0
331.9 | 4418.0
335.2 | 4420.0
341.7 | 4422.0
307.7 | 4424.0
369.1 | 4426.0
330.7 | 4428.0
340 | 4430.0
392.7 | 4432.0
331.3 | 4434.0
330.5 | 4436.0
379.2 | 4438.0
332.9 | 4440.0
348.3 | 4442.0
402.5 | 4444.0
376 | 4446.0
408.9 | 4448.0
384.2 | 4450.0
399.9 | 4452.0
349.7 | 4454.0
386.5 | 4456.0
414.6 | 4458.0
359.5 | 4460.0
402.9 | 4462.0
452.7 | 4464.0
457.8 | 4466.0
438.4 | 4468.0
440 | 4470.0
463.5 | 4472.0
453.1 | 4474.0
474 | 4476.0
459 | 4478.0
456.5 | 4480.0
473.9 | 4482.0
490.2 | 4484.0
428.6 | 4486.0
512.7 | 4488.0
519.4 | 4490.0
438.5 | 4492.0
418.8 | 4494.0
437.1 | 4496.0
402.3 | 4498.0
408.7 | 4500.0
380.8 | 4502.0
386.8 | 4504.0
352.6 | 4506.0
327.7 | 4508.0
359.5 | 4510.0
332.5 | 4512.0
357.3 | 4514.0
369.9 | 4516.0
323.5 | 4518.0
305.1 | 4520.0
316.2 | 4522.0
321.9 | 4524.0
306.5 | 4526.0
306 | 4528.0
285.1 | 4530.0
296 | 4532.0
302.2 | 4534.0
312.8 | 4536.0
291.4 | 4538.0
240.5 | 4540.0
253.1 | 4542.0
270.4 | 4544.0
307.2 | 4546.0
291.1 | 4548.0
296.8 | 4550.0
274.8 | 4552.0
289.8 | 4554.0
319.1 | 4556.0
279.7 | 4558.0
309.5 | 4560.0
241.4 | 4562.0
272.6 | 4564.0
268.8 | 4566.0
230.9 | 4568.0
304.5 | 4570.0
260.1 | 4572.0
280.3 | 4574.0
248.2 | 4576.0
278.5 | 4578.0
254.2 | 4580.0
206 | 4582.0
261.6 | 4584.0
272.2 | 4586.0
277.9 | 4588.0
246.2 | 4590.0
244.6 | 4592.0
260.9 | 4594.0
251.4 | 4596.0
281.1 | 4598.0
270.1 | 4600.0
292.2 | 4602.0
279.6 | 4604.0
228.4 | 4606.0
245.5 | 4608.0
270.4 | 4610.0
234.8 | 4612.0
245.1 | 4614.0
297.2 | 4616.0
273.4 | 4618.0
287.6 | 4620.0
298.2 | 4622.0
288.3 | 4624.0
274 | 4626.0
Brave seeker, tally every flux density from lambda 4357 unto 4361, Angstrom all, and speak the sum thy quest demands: 491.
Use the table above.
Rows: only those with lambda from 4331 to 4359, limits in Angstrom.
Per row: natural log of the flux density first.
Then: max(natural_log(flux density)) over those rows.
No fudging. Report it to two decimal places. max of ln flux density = 5.83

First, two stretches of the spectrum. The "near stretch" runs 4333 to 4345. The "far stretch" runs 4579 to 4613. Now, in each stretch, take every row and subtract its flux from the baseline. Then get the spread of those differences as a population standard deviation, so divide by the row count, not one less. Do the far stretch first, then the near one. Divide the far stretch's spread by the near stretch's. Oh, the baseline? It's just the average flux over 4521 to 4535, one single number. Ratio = 0.823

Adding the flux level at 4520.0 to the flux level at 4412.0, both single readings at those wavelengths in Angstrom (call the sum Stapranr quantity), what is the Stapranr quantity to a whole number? 596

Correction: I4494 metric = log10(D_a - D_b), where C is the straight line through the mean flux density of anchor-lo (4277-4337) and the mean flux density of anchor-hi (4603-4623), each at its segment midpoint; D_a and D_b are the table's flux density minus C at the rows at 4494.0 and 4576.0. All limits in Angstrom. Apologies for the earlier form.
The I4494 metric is 2.21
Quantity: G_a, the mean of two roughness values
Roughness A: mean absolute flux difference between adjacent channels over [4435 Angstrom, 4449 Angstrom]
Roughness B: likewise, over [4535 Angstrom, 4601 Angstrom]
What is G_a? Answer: 32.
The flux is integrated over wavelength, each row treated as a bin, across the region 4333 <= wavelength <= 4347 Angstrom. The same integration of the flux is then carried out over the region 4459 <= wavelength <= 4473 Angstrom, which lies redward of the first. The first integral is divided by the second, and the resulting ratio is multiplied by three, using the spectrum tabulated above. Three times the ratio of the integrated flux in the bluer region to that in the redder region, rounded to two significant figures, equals 2.1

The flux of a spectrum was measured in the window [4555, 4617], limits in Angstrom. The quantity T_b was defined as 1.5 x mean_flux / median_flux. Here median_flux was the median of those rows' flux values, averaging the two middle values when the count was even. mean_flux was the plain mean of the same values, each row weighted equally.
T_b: 1.48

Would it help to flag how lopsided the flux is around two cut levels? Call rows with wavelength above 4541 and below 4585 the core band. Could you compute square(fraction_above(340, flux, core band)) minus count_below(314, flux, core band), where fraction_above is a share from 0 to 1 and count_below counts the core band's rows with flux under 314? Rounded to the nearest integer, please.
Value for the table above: -21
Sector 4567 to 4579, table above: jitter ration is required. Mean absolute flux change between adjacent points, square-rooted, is 6.3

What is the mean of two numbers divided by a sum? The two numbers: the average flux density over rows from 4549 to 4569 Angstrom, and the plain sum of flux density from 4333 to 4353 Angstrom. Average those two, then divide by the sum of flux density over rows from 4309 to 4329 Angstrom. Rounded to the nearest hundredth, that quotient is 0.56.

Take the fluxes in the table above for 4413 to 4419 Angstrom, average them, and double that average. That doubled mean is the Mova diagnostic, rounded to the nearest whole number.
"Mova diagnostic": 685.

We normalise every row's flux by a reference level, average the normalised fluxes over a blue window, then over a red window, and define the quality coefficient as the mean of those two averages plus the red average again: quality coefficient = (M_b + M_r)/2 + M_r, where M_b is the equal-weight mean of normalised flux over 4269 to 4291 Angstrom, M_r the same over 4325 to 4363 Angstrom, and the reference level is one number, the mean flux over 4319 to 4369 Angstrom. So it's 1.95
